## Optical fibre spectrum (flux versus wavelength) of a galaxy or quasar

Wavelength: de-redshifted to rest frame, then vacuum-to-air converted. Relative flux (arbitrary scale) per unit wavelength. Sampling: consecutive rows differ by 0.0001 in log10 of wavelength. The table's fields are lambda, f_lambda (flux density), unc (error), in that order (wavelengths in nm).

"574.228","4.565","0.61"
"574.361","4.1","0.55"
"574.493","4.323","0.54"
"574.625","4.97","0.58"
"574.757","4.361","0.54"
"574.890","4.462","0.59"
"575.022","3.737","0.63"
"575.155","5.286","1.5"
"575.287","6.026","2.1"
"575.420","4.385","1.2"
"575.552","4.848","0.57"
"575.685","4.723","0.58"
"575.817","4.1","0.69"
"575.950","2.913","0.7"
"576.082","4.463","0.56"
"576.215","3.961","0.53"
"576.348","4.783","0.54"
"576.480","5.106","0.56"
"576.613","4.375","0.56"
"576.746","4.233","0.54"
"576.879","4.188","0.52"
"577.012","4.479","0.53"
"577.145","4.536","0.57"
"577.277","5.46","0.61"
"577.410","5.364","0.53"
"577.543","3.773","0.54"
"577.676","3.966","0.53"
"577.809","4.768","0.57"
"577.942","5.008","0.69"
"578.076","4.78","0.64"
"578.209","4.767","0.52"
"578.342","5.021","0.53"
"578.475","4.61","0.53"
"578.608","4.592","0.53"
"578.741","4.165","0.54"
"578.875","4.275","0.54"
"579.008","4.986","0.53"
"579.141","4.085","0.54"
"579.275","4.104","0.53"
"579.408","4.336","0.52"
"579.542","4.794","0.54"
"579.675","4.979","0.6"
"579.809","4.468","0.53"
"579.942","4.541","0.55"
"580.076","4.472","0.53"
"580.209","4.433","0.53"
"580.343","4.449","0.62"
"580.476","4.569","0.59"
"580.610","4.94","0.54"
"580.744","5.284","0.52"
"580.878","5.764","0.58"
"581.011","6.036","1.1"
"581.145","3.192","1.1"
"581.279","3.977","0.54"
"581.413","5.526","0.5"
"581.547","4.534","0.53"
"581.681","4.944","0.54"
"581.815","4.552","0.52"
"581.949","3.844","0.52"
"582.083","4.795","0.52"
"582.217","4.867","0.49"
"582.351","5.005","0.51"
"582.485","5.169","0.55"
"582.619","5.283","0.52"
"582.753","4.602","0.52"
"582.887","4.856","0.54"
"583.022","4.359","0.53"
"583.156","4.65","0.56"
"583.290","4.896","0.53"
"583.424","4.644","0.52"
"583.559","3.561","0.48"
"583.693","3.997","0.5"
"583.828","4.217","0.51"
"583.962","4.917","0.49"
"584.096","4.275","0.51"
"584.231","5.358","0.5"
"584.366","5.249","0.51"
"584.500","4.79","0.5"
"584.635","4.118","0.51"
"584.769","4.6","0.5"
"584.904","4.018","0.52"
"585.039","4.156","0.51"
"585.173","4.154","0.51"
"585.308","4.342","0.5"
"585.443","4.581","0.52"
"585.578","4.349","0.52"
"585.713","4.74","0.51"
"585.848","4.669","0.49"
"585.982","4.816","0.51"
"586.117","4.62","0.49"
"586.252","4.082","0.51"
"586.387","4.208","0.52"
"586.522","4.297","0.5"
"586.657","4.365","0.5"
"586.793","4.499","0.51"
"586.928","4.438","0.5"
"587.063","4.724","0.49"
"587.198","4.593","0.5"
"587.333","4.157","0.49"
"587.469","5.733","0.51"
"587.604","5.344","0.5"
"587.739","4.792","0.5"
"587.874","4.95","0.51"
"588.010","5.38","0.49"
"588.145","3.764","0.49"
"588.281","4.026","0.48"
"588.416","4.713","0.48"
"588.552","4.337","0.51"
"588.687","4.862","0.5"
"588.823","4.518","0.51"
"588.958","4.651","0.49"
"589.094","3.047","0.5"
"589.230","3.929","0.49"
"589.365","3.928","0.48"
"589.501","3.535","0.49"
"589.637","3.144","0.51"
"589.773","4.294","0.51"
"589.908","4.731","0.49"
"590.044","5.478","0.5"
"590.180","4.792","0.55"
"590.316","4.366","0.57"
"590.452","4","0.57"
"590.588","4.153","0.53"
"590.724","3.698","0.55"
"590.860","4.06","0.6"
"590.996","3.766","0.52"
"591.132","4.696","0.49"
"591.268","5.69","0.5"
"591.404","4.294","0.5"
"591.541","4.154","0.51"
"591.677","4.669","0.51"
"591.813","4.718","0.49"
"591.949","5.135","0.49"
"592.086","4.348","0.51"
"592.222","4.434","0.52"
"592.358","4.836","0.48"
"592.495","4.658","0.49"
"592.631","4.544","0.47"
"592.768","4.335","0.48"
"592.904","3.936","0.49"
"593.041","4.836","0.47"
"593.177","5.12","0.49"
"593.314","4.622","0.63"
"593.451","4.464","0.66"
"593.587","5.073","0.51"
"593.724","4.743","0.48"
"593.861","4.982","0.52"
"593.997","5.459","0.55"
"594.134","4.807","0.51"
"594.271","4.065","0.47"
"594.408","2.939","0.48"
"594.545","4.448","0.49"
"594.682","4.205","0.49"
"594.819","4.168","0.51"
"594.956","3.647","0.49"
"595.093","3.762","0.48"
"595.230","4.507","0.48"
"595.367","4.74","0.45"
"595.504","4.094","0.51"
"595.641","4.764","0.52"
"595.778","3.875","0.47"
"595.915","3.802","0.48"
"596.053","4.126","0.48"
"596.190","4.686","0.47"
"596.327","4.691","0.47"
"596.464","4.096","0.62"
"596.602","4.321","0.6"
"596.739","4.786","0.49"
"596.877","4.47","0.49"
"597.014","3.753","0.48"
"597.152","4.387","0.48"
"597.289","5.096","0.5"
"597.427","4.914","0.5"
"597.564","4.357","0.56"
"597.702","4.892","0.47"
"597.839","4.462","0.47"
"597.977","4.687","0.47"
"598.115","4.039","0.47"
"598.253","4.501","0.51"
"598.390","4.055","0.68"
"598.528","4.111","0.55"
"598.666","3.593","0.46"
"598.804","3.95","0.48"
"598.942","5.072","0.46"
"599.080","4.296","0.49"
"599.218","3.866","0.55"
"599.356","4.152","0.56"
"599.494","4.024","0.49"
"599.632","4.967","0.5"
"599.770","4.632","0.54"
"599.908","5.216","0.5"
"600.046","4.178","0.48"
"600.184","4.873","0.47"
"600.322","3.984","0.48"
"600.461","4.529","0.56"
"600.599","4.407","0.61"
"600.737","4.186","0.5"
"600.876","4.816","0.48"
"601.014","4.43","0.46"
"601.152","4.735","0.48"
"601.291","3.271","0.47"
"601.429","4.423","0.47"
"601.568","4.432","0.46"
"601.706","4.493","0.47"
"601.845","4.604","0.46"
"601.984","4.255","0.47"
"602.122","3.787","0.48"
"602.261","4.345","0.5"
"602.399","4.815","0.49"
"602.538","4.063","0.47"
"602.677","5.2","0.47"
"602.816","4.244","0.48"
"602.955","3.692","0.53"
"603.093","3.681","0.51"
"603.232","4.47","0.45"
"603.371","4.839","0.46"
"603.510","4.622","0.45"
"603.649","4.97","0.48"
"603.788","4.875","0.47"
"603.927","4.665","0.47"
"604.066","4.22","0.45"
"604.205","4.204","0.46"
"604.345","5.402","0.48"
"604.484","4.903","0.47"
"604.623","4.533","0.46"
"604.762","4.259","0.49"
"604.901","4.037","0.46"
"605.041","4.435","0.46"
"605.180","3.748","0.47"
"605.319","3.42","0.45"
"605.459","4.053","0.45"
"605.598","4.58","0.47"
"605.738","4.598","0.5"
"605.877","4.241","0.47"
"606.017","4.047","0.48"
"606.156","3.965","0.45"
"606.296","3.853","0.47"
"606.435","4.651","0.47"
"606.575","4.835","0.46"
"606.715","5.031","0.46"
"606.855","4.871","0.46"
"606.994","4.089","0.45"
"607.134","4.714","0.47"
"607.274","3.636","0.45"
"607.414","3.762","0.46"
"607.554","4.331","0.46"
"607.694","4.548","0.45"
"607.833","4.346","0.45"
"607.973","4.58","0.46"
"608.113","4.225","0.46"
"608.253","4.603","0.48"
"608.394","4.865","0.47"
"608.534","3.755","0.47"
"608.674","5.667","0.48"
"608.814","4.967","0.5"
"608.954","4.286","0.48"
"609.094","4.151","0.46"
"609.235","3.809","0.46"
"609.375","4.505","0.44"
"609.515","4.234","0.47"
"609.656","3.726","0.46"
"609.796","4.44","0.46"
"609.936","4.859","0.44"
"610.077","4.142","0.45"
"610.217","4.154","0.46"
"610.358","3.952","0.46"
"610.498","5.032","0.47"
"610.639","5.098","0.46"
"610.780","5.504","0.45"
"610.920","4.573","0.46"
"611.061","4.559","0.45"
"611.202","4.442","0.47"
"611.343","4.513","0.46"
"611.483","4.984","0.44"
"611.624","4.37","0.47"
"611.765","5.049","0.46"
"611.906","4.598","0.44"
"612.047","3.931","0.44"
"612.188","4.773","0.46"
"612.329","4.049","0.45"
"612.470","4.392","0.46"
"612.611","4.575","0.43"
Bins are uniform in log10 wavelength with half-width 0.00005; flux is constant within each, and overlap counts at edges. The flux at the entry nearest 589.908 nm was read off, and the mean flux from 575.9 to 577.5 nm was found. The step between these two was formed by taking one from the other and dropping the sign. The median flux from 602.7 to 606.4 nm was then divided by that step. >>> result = 18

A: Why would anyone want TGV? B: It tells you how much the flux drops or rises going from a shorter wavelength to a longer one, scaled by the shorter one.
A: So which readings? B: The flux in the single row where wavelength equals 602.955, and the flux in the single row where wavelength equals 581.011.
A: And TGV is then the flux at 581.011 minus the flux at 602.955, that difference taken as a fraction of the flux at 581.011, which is 0.39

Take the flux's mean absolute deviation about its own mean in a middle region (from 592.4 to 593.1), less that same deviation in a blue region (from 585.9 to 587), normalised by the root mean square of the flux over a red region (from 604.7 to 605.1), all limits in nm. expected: 0.02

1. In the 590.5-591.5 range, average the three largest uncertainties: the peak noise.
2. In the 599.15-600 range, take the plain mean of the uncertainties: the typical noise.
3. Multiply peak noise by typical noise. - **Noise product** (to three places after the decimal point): 0.293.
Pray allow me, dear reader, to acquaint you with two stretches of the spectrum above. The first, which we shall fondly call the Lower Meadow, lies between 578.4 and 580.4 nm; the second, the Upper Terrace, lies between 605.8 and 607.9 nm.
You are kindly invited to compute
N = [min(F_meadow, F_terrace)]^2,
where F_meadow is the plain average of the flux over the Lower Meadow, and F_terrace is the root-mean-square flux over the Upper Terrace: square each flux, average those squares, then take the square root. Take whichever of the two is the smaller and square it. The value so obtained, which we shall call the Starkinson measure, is 18.9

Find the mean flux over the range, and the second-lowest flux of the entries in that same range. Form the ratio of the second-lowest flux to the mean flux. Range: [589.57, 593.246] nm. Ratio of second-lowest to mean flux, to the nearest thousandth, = 0.826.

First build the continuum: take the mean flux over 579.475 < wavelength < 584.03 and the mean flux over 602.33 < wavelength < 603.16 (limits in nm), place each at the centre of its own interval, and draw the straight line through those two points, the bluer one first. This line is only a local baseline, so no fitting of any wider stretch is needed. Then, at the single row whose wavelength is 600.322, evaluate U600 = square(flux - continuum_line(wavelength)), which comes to 0.12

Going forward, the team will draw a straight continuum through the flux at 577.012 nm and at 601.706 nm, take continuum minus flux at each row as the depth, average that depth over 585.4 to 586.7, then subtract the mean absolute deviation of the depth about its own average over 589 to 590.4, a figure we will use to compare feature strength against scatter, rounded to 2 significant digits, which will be -0.60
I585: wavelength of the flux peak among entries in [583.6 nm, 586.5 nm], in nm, 584.231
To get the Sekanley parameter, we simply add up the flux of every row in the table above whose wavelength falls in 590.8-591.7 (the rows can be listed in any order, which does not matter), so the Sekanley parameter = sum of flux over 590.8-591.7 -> 31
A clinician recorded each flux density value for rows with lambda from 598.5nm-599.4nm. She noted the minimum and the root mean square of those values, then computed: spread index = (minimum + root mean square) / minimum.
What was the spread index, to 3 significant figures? 2.16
